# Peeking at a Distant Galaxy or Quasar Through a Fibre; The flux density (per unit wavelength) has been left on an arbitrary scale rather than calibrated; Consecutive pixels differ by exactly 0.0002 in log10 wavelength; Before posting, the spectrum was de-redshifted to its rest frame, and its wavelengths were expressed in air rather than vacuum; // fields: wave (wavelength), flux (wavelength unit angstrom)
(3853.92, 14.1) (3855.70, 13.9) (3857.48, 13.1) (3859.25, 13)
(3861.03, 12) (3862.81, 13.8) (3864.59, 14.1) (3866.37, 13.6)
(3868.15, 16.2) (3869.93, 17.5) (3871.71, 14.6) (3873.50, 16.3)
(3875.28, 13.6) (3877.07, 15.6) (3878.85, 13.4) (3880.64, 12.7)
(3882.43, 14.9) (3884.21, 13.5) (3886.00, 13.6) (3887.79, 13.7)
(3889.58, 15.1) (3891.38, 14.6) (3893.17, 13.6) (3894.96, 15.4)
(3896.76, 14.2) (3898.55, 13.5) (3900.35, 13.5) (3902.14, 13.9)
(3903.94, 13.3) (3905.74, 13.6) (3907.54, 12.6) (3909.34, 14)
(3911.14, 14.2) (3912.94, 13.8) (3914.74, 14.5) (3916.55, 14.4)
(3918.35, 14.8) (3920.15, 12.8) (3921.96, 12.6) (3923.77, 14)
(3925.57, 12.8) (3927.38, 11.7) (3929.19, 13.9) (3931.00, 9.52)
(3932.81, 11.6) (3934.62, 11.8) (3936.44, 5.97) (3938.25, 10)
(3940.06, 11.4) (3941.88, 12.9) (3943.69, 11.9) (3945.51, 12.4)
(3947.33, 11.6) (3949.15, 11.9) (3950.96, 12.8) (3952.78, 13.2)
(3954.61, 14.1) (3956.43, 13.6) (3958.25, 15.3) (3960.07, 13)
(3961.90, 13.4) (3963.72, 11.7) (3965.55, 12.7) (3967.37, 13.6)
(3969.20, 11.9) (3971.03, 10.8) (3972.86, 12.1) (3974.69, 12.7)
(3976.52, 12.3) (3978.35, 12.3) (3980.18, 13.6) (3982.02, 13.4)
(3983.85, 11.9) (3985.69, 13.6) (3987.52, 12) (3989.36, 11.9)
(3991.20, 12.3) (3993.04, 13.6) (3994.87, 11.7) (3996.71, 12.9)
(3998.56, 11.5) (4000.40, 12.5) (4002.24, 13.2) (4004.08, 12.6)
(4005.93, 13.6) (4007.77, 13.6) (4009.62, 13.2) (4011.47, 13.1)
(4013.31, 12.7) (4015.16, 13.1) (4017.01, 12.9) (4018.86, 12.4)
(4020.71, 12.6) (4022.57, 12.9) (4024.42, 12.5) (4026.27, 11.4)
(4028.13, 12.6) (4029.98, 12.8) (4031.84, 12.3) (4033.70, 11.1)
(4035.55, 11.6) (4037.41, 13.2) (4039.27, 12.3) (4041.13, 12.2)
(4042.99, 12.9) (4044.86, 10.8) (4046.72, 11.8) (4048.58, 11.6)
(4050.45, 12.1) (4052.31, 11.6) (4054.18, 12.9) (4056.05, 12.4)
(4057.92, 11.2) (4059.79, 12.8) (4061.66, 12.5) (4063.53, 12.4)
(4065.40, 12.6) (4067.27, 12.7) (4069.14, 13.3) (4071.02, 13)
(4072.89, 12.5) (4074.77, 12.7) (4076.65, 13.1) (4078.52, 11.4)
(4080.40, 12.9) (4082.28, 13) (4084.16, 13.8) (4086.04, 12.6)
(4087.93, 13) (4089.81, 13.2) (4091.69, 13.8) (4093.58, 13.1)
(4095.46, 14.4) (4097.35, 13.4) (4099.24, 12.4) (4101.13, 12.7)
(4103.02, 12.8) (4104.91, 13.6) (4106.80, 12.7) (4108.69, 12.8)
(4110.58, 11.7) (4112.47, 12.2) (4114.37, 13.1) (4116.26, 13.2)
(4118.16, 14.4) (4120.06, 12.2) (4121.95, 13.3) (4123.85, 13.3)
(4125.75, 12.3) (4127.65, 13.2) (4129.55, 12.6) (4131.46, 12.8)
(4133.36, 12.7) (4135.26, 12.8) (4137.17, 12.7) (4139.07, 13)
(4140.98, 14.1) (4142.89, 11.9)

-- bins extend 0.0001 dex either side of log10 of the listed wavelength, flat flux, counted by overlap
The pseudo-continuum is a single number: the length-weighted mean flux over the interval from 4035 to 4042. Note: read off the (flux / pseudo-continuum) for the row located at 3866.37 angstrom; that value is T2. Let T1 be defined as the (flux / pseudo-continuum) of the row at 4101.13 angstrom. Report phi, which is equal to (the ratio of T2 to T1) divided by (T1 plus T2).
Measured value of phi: 0.50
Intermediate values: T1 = 1.03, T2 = 1.10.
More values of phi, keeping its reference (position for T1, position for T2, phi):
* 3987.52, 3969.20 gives 0.51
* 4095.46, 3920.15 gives 0.40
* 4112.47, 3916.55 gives 0.55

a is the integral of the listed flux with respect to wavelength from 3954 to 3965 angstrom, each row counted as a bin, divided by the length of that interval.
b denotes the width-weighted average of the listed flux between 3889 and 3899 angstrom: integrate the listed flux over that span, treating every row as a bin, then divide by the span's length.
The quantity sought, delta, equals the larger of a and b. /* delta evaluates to 14.4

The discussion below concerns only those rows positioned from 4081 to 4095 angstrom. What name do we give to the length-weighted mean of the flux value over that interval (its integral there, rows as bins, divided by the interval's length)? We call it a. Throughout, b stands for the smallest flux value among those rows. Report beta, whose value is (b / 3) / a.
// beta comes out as 0.317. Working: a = 13.2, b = 12.6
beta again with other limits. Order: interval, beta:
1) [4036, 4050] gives 0.298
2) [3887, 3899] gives 0.314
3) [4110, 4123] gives 0.302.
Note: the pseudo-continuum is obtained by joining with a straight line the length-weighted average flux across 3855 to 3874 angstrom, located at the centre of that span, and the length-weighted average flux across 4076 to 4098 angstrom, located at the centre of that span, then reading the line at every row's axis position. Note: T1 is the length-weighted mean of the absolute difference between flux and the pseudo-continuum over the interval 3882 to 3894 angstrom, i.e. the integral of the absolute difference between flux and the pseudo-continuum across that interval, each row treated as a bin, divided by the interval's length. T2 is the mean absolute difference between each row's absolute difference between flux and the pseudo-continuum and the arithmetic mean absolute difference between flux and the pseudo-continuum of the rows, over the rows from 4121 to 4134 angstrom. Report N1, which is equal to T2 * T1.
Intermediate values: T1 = 0.63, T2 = 0.1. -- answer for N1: 0.07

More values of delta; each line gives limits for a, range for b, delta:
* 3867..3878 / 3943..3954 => 15.6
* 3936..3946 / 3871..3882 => 14.4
